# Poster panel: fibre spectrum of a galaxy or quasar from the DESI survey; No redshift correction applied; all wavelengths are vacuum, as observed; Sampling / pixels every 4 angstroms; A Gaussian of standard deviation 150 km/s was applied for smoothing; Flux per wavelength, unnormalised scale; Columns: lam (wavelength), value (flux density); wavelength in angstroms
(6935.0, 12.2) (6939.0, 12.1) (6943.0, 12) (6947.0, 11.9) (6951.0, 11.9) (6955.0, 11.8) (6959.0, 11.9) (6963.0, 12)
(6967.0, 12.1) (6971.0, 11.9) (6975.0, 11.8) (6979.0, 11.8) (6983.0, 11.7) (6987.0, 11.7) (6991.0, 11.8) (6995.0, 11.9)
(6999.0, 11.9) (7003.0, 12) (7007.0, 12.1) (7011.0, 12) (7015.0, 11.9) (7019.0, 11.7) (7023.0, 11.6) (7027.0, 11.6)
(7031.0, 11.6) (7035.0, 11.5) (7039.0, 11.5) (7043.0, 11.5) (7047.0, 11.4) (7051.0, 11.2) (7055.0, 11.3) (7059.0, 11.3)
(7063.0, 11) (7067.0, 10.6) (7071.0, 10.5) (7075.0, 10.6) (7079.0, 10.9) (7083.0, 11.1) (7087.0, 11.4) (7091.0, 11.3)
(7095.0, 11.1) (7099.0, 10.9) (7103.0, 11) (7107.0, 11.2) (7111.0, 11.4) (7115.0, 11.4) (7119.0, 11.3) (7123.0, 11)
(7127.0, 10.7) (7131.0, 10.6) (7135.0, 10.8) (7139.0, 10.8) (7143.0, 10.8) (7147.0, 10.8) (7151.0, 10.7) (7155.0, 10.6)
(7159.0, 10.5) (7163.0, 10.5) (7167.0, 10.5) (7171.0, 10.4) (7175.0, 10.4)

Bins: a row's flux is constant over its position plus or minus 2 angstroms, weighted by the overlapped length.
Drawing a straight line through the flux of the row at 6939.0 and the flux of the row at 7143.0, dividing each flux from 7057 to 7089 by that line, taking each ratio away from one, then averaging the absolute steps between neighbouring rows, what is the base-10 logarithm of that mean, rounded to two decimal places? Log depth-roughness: -1.66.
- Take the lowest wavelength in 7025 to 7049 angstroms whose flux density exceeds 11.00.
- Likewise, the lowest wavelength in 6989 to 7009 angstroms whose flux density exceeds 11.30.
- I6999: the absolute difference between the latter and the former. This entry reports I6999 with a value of 36 angstroms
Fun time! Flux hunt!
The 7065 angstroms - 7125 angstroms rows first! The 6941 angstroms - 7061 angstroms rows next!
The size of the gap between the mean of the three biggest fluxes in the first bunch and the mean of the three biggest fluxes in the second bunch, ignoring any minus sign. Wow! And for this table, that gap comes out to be 0.67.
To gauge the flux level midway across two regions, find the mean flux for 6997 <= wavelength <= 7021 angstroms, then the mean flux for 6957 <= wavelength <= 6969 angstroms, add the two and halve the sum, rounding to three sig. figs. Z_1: 12.0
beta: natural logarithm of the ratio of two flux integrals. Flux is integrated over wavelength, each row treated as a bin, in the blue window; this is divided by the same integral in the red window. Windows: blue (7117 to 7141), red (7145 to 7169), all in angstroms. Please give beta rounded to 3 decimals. 0.025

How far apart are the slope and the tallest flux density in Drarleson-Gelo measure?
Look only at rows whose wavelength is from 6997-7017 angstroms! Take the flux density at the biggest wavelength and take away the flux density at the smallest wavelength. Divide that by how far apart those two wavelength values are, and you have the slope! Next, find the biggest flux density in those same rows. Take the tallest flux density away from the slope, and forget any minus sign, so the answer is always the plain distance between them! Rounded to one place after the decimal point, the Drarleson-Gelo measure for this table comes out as 12.1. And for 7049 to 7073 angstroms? 11.3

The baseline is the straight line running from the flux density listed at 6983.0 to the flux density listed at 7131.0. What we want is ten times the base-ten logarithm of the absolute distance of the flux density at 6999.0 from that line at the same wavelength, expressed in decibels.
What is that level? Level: -5.0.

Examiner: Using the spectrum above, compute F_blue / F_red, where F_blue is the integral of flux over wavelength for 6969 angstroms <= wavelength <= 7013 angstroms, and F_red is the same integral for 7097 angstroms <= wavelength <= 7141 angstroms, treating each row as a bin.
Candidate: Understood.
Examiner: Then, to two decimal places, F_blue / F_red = 1.08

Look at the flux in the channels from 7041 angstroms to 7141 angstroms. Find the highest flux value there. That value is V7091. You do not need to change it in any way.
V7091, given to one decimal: 11.5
